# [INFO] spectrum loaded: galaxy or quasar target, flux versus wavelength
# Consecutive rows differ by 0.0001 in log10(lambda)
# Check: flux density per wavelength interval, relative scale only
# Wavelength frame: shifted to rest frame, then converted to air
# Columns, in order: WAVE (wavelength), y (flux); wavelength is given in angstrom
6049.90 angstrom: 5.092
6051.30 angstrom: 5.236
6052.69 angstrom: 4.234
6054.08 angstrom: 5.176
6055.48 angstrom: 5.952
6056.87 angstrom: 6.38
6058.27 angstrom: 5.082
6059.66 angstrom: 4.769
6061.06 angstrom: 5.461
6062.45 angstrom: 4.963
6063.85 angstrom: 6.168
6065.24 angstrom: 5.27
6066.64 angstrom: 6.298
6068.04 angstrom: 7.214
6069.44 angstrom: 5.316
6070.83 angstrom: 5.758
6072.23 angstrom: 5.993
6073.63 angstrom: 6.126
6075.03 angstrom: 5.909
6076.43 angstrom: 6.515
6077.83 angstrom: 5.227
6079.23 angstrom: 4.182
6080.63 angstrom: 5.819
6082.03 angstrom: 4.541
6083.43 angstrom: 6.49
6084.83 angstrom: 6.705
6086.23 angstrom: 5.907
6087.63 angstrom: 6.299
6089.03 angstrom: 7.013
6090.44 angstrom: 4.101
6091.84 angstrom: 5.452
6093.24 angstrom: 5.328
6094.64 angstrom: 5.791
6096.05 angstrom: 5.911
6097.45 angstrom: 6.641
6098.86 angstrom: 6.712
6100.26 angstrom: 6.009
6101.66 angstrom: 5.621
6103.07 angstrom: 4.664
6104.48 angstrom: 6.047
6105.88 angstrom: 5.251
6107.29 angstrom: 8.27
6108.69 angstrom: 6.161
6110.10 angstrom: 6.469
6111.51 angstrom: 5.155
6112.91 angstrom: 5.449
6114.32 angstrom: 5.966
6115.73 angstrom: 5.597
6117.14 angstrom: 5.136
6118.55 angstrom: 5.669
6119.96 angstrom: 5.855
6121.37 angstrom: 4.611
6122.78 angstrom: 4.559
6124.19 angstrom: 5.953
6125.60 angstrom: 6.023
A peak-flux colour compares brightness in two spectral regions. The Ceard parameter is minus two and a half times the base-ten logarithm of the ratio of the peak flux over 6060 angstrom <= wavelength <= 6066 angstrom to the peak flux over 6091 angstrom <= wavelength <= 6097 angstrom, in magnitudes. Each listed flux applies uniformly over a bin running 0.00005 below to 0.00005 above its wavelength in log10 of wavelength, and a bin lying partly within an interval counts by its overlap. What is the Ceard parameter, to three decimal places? -0.046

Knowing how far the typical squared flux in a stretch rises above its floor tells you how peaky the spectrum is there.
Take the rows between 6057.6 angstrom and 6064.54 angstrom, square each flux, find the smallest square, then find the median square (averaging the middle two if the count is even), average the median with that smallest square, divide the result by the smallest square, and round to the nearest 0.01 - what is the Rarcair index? 1.07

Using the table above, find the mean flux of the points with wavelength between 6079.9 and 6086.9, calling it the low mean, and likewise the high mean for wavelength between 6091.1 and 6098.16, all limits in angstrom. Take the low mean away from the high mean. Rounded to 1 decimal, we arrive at -0.1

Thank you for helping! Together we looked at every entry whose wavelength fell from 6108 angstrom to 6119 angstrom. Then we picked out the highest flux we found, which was 6.469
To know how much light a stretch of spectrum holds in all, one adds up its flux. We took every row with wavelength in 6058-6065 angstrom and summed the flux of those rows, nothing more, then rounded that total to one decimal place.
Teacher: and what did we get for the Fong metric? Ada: 26.4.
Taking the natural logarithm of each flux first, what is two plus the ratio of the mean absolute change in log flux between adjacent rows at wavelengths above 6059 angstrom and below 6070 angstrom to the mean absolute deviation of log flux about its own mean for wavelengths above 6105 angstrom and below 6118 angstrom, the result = 3.57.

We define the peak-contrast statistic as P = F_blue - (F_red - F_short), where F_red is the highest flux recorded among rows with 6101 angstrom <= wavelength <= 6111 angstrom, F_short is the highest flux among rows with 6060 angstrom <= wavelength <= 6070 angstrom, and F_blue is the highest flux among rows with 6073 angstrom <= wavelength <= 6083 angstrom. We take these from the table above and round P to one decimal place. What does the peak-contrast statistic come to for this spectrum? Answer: 5.5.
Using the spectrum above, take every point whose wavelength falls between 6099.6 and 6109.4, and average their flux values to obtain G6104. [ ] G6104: 6.00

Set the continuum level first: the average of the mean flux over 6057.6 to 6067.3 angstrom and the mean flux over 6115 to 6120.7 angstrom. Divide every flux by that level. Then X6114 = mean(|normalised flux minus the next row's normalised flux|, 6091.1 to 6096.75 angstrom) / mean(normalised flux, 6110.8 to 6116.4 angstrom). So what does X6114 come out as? 0.04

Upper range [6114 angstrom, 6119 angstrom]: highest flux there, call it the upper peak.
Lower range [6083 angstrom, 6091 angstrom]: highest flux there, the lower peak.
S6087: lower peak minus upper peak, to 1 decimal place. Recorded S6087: 1.0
